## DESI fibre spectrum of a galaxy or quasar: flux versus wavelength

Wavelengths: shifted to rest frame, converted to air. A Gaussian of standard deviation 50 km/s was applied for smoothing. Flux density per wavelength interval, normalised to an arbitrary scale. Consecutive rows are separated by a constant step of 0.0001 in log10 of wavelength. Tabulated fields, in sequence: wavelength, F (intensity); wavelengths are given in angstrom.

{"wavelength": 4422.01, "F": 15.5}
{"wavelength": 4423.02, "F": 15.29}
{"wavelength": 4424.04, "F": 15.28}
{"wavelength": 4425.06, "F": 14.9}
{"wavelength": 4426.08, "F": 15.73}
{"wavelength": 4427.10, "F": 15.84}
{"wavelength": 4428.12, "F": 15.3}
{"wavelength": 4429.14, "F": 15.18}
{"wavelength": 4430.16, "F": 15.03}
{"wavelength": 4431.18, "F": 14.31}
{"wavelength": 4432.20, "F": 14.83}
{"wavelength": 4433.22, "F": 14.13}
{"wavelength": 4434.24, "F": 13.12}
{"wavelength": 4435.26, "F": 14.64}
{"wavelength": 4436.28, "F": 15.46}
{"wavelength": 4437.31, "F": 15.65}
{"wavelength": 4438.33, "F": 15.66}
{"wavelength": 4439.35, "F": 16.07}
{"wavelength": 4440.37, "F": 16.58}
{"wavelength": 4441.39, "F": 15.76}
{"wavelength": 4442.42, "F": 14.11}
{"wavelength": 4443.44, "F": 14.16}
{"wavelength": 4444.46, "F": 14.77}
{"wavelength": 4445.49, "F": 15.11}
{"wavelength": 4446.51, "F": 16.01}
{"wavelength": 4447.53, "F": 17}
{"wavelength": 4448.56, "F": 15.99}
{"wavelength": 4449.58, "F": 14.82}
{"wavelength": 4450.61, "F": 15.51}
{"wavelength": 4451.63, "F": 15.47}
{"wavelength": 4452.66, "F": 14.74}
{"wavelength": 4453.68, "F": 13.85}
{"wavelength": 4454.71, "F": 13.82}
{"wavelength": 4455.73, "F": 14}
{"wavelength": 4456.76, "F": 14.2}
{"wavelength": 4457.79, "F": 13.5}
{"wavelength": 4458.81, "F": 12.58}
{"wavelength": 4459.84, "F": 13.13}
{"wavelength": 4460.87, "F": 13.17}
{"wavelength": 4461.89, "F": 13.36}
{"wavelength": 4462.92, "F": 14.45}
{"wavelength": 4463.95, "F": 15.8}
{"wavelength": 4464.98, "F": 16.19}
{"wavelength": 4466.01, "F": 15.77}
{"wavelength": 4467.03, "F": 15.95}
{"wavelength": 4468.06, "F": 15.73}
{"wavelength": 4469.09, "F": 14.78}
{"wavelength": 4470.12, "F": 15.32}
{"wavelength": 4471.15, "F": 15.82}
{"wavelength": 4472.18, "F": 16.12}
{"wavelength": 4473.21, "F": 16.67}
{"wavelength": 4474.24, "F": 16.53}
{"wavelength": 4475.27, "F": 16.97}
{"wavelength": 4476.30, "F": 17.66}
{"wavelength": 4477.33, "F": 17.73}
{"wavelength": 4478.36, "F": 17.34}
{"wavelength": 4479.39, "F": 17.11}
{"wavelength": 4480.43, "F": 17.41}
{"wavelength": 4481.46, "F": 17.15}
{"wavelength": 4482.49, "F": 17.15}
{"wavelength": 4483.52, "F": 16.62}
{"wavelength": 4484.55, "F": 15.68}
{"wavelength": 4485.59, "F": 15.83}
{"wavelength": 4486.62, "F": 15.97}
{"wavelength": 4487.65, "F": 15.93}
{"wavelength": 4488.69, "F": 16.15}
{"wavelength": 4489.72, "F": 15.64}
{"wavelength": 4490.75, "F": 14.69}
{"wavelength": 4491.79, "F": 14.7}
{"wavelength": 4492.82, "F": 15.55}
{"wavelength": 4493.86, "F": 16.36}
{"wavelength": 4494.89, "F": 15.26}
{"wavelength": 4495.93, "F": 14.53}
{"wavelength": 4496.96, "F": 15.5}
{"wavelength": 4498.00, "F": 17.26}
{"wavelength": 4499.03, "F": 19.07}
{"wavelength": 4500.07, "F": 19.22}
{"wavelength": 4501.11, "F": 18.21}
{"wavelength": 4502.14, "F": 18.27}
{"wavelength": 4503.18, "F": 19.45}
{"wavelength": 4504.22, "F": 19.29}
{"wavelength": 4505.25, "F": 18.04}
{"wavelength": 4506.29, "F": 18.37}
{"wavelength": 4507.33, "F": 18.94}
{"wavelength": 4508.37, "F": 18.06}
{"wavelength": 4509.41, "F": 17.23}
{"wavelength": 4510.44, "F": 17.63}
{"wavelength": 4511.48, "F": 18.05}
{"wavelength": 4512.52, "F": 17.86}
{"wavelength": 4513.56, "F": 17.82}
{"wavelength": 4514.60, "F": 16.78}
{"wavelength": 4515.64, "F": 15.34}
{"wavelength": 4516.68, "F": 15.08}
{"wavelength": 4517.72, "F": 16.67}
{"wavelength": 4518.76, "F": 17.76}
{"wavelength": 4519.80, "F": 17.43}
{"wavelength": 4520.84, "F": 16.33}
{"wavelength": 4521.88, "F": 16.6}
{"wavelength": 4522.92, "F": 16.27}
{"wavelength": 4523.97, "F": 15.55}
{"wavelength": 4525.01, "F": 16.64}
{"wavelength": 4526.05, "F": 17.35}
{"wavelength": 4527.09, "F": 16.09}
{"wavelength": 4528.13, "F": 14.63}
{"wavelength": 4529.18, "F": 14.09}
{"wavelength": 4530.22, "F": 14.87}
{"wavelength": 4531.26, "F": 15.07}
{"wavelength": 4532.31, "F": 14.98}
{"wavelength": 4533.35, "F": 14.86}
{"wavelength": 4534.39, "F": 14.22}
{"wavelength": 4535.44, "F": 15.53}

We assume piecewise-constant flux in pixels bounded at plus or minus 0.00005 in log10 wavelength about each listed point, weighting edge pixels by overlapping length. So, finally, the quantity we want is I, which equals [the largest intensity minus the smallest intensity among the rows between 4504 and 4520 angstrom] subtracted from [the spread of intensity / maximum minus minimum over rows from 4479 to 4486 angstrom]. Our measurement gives -2.5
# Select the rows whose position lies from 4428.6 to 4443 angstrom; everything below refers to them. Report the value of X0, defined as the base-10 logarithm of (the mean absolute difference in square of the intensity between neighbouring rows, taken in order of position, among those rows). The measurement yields 1.31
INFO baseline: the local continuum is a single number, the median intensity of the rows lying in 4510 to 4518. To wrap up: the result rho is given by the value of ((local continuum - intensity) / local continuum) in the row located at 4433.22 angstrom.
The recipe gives 0.18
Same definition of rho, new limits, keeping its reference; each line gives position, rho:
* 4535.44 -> 0.10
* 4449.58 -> 0.14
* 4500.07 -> -0.12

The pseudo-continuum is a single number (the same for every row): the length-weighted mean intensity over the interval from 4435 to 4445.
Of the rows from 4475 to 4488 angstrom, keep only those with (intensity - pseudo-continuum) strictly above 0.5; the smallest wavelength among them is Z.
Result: 4475.27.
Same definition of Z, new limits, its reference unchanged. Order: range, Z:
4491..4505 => 4493.86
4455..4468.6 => 4463.95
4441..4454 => 4446.51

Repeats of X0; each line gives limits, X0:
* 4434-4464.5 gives 1.28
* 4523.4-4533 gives 1.38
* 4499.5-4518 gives 1.38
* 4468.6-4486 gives 1.10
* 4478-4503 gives 1.29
